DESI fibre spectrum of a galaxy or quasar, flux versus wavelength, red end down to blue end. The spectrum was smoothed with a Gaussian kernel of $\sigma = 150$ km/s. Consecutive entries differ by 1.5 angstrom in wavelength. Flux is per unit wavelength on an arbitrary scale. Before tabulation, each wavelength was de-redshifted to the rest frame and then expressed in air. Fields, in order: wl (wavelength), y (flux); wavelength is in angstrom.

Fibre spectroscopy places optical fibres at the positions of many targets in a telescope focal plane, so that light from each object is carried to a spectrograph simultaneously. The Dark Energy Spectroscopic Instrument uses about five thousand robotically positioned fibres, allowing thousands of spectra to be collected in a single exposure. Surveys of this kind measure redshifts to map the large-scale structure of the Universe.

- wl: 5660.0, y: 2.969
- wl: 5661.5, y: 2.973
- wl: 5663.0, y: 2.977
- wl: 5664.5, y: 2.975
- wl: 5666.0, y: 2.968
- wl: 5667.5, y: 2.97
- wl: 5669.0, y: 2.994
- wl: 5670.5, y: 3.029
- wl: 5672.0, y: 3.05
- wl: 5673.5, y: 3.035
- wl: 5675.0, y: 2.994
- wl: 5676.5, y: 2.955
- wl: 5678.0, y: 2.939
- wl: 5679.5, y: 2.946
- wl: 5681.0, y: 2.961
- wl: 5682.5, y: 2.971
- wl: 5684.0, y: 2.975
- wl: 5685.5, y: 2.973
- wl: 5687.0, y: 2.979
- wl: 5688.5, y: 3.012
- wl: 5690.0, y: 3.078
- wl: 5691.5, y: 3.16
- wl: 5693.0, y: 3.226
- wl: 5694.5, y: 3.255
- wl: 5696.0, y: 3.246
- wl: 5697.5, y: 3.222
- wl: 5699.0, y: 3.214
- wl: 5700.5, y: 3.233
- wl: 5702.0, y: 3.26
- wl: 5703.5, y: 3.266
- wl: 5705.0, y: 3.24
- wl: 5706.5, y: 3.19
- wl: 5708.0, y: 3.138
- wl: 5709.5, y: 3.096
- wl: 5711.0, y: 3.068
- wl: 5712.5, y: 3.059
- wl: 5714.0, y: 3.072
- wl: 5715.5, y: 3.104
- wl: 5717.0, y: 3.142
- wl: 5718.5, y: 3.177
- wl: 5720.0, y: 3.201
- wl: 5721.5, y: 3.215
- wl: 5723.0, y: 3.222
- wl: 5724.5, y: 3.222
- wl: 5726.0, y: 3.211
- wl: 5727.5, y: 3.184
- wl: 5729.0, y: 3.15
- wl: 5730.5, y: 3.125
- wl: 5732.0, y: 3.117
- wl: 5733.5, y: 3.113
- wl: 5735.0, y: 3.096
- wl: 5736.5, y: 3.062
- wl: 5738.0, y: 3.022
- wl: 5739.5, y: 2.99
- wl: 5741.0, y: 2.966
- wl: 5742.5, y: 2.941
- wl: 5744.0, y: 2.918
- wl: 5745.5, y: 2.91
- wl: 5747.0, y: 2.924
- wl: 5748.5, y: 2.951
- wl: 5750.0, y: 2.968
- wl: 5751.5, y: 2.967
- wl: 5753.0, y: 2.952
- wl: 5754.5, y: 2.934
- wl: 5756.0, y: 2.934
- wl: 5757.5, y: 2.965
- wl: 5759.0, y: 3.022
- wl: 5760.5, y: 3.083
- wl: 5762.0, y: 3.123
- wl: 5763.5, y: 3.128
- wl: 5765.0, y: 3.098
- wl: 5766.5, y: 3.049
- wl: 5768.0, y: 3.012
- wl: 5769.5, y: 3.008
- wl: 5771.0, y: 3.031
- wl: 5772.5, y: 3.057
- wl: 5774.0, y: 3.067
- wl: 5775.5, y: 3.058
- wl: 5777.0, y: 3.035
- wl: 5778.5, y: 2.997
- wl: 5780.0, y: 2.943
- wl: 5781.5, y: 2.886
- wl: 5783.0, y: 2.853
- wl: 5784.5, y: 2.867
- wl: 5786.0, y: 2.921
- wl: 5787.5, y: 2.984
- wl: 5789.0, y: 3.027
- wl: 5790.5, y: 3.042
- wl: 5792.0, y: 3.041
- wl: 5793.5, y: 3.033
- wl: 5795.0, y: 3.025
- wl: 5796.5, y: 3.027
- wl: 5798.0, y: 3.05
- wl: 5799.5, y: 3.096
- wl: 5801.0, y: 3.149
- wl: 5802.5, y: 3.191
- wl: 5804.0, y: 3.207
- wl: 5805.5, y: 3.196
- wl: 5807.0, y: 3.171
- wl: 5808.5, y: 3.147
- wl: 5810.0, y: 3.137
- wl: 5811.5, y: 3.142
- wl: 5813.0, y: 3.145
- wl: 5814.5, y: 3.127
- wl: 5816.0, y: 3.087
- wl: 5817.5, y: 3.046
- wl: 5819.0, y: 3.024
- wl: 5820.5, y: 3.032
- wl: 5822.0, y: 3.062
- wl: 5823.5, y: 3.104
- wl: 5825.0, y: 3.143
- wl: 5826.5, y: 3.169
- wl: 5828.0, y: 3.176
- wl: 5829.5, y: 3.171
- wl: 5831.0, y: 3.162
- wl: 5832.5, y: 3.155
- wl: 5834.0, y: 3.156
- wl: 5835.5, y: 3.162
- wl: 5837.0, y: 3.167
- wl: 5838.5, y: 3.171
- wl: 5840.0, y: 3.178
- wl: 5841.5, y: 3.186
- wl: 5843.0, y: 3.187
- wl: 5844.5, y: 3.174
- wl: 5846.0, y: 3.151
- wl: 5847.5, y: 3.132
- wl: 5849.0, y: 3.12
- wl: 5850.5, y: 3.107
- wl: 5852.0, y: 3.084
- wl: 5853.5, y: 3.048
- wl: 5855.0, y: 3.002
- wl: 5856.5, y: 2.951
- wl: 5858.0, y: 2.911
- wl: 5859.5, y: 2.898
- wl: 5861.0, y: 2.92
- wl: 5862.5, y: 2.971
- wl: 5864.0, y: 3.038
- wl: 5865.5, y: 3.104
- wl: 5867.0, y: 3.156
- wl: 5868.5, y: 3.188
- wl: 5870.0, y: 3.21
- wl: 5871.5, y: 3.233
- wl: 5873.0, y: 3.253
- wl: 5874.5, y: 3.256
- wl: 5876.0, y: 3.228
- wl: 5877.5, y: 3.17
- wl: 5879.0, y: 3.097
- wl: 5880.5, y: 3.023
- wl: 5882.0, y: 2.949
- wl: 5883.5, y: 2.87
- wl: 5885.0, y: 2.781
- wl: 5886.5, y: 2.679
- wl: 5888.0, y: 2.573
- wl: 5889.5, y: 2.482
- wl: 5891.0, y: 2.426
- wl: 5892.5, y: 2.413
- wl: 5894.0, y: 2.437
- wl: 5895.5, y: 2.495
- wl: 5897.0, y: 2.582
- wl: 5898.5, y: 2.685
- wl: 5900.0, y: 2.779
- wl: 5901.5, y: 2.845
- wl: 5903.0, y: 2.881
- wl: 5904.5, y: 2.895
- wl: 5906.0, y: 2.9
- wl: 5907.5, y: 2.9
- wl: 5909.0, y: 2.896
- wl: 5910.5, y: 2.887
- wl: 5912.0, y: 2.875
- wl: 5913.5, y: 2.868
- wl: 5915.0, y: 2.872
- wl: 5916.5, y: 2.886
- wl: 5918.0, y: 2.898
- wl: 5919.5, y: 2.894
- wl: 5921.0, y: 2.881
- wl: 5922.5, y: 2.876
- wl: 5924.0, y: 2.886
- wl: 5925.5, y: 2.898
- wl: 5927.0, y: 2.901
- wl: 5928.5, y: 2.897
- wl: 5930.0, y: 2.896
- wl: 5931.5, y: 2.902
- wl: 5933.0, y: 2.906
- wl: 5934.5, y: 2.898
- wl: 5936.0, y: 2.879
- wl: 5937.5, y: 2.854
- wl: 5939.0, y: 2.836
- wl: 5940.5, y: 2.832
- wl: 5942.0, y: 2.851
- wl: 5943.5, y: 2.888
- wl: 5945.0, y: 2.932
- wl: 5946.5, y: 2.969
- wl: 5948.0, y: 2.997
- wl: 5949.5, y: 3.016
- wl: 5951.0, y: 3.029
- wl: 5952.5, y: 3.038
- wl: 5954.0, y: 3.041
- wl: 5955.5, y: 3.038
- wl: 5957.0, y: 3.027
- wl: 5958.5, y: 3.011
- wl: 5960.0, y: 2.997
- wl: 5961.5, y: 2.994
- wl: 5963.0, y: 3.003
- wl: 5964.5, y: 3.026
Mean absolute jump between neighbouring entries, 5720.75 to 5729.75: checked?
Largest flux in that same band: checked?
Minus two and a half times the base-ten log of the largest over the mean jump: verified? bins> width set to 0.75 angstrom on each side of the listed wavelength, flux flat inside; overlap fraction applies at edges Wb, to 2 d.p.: -5.77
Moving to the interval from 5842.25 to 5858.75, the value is -5.16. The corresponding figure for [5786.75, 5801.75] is -5.38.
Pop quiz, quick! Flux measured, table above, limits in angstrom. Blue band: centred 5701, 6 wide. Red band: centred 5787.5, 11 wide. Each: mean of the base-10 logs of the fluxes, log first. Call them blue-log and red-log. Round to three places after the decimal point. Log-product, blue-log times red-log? 0.241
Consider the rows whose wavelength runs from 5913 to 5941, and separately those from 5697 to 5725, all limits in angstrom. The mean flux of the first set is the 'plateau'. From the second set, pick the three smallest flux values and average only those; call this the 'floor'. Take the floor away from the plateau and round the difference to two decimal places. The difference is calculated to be -0.18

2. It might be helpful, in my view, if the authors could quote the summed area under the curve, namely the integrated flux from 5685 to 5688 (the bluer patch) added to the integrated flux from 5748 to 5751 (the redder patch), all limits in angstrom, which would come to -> 17.8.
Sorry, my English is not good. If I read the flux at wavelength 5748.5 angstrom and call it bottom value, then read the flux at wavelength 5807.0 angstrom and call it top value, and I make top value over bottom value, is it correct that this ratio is 1.07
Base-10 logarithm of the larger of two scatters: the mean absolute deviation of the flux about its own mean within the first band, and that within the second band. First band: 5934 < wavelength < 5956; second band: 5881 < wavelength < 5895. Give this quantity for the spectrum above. -0.8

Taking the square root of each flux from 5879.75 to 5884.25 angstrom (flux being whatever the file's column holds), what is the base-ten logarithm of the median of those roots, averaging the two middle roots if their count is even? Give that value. 0.235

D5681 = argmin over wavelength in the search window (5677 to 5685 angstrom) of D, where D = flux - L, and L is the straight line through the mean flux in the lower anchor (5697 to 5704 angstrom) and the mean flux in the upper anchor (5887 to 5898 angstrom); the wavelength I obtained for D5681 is 5678.0 angstrom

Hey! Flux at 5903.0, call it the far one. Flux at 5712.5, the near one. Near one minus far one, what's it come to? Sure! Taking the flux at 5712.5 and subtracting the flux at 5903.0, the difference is 0.18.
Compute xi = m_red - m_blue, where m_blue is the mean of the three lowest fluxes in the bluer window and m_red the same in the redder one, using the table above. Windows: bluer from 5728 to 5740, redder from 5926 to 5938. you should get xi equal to -0.15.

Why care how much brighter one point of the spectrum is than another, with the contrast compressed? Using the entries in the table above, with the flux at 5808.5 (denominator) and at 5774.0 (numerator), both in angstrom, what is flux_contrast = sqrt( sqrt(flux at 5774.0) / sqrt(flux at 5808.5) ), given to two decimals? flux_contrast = 0.99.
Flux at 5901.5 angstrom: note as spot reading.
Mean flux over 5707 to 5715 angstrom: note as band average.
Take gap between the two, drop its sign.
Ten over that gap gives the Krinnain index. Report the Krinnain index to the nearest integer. 41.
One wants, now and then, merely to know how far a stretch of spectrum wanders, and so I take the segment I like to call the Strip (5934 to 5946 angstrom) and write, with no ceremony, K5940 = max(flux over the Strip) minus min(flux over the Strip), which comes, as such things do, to 0.10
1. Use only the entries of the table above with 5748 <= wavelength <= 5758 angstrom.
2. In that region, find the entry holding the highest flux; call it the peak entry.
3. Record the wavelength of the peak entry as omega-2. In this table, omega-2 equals 5750.0 angstrom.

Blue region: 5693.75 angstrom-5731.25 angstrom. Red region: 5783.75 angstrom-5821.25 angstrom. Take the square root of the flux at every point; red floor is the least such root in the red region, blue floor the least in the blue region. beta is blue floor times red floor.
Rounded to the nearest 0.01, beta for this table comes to 2.96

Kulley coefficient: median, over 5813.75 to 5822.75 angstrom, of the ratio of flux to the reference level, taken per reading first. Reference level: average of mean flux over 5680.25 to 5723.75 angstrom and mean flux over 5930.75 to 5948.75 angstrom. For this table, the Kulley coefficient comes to 1.01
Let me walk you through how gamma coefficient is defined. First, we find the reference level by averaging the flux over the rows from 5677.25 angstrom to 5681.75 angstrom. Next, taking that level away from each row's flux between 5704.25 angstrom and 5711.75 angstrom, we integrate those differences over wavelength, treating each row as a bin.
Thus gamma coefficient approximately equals 1.5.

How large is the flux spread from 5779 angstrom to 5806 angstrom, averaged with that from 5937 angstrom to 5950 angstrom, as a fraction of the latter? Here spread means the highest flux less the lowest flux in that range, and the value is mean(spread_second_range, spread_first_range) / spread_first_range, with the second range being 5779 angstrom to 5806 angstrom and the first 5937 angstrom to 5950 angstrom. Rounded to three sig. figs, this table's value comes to 1.46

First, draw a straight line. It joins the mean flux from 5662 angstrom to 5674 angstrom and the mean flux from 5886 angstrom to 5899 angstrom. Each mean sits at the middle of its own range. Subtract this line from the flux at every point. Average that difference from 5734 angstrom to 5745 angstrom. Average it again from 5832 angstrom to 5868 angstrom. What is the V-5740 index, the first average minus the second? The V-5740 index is -0.32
